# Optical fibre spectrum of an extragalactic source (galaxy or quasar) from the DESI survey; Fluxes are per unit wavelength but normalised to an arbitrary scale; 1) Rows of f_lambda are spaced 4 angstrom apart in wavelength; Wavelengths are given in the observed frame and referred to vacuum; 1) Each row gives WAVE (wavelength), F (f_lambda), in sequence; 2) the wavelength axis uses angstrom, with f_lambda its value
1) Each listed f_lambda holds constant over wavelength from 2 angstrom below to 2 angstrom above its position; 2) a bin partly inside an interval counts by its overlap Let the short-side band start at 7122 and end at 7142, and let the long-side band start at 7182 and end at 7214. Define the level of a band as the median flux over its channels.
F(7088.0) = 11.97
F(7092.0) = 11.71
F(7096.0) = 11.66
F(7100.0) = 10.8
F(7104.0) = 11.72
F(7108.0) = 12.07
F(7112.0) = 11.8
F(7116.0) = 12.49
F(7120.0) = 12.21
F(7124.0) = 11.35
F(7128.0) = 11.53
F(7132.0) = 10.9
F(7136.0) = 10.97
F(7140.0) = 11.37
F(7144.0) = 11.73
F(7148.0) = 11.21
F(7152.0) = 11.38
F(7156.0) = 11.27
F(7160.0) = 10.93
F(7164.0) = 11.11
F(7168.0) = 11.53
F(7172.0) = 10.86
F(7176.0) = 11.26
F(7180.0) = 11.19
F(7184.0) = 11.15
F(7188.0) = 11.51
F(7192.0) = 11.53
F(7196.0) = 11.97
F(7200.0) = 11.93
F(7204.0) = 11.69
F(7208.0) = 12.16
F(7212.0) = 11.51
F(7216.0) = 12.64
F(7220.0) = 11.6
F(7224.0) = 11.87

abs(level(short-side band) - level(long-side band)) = 0.26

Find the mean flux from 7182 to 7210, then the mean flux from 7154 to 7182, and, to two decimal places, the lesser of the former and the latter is 11.16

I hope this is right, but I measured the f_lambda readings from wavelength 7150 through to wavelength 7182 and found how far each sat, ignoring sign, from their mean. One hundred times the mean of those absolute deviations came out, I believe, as 17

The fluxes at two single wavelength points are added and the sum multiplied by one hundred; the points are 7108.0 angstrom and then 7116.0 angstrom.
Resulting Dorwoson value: 2456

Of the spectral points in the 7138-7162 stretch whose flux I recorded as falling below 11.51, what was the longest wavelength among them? 7160.0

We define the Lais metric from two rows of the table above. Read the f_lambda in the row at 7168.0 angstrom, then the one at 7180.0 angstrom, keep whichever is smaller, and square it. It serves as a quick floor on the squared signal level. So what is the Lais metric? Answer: 125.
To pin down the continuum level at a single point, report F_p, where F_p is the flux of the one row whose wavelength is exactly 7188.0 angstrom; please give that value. 11.51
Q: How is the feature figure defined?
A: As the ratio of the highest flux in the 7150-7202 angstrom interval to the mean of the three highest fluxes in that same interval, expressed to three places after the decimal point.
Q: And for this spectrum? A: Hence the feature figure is 1.014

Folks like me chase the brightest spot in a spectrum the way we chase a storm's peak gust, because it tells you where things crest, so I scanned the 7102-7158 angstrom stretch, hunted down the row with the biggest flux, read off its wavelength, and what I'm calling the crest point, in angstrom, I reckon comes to 7116.0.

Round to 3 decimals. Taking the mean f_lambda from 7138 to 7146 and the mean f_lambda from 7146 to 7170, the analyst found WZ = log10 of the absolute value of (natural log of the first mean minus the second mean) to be 0.944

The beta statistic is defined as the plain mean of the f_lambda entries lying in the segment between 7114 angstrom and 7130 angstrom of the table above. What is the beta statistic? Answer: 11.9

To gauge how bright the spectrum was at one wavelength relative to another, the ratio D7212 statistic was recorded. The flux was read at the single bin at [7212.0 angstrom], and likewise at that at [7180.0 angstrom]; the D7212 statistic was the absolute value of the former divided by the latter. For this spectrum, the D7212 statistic 1.03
